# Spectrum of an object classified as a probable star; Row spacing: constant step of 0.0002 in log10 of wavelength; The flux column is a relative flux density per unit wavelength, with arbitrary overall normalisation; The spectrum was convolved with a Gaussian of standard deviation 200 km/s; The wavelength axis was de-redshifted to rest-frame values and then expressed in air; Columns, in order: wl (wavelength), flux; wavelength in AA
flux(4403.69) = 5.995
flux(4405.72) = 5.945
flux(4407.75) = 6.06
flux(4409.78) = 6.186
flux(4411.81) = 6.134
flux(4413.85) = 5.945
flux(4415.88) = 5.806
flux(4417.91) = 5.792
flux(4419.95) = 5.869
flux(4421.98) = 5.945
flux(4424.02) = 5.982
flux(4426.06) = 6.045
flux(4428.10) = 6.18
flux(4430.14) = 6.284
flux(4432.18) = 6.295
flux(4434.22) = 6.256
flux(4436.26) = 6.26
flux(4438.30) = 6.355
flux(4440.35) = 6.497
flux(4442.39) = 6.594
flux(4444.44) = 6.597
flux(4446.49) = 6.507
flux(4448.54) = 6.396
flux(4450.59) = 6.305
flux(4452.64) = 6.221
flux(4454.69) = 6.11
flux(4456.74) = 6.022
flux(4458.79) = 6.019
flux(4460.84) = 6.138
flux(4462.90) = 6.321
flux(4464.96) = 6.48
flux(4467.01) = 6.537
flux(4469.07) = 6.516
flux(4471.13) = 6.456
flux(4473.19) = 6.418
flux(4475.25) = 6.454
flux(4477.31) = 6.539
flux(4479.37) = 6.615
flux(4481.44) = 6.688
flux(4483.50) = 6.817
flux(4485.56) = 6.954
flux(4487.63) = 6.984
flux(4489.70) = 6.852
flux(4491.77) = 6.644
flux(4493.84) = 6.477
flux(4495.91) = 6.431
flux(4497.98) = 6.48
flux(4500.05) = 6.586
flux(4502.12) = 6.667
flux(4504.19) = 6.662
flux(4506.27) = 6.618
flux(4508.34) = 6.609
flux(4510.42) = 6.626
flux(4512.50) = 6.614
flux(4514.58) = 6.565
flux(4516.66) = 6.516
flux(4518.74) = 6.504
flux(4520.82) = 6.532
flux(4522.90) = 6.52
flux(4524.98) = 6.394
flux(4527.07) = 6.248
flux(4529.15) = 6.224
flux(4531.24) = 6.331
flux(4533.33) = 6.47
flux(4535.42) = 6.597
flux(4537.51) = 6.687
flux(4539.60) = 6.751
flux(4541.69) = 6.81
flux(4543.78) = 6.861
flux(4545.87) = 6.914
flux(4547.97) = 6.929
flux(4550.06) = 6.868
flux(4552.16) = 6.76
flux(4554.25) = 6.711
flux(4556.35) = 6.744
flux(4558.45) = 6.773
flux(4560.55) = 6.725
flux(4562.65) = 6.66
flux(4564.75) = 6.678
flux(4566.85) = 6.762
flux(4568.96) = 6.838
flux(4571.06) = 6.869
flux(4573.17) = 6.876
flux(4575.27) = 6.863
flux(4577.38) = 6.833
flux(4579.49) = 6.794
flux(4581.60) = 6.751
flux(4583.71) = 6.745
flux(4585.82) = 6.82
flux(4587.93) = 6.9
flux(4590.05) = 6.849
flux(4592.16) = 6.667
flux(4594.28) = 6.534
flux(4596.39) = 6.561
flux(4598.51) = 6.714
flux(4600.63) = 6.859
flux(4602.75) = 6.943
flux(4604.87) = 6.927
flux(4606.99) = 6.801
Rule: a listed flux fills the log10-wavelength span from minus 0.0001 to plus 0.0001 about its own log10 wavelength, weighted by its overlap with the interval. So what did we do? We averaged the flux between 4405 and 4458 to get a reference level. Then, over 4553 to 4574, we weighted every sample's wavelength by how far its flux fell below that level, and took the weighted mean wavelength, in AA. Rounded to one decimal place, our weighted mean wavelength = 4564.2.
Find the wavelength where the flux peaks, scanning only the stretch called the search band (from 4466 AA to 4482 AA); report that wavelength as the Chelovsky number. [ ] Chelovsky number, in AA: 4481.44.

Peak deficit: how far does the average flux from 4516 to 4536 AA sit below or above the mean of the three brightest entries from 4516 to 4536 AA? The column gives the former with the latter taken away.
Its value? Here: -0.12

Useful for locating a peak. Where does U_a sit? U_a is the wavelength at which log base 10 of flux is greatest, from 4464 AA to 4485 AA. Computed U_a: 4483.50 AA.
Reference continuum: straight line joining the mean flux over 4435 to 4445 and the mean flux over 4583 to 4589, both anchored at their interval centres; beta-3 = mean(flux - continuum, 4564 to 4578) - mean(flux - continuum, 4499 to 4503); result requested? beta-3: 0.0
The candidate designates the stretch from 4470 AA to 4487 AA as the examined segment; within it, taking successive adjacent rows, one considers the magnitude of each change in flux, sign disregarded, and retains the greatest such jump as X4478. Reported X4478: 0.137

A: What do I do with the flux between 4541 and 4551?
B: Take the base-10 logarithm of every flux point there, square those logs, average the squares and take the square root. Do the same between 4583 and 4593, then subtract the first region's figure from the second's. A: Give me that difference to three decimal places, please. -0.005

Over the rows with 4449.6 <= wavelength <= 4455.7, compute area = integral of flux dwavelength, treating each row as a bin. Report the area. 38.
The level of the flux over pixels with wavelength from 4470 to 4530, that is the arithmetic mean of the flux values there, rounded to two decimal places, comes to 6.58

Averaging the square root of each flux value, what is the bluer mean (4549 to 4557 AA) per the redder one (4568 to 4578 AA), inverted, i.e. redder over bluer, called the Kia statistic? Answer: 1.006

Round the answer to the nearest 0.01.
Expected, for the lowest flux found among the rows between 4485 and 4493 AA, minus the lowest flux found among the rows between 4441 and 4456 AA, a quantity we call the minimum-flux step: 0.53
